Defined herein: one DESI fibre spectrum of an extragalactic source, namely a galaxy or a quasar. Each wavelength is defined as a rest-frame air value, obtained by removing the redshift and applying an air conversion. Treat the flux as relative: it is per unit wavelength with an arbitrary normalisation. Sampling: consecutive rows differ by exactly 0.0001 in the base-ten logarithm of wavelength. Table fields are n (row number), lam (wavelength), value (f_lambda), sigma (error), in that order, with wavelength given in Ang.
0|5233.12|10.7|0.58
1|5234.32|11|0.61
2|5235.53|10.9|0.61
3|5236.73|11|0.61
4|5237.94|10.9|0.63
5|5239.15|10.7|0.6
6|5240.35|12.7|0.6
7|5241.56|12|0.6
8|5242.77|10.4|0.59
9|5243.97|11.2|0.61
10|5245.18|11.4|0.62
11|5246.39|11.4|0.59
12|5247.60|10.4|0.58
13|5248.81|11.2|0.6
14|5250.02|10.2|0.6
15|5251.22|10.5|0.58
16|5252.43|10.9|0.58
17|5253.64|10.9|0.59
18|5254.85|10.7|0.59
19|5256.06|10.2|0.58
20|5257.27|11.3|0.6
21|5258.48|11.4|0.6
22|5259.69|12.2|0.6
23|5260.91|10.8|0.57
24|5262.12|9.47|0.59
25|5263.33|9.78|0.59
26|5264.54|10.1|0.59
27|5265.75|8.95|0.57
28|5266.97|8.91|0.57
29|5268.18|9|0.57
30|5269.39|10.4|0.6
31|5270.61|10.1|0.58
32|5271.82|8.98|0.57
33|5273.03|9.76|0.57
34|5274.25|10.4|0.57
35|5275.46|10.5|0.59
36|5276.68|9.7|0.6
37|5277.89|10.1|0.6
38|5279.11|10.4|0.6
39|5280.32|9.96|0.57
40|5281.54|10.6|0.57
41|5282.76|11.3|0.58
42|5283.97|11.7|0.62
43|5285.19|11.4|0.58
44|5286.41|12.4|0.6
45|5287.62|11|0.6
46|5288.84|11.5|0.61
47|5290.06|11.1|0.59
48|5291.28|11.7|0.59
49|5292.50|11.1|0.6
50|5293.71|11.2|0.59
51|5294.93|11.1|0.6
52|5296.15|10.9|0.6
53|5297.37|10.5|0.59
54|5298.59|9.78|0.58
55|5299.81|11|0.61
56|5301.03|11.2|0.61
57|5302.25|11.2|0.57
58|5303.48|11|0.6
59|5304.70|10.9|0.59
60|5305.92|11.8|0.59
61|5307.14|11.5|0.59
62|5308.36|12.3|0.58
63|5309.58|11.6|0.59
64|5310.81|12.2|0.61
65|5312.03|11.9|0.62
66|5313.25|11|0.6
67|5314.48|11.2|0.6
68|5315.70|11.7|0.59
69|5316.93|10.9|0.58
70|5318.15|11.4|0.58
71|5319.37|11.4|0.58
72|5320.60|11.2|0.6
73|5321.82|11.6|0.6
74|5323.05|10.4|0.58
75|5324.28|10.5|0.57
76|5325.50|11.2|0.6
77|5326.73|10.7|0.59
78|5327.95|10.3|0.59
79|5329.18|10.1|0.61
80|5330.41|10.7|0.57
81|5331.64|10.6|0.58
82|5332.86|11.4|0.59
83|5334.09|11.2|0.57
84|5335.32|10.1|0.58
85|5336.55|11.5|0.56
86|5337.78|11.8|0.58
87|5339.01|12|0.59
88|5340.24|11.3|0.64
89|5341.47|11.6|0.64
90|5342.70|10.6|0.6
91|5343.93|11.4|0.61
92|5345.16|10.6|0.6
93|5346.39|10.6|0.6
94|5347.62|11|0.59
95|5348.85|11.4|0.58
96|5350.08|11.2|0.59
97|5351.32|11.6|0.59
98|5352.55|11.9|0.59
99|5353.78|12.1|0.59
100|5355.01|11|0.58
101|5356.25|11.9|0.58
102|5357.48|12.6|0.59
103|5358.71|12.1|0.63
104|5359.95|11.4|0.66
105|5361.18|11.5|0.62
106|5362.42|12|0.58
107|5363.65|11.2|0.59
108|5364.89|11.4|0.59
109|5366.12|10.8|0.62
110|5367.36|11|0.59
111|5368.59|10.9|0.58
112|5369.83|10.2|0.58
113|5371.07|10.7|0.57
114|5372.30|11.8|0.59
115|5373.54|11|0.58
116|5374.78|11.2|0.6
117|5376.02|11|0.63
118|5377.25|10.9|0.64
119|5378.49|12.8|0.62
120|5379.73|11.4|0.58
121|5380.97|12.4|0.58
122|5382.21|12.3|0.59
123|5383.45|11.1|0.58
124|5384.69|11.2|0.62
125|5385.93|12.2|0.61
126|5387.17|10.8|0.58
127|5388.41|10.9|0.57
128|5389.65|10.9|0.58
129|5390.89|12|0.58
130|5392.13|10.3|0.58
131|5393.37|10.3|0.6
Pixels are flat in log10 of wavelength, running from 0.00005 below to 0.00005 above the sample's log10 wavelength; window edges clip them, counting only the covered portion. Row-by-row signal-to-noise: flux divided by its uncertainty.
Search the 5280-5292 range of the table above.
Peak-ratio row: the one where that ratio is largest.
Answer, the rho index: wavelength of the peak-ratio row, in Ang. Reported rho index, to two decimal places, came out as 5286.41 Ang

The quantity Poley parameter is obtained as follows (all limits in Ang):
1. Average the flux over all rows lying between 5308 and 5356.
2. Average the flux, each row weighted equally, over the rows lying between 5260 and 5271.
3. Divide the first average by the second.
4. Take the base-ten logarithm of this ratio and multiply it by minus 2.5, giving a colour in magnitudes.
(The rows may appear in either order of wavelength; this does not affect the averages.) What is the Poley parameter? -0.15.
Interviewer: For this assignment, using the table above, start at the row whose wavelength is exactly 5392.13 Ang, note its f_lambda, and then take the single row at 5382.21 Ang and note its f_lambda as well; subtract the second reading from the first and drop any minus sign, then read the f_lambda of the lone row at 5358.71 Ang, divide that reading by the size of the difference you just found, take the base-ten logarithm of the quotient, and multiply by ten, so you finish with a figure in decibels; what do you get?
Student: 7.8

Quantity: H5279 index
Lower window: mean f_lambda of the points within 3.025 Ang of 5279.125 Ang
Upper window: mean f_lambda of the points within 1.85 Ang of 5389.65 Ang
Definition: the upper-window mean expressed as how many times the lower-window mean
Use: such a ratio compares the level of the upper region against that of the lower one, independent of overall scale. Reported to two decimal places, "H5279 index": 1.11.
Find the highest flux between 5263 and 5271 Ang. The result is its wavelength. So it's 5269.39 Ang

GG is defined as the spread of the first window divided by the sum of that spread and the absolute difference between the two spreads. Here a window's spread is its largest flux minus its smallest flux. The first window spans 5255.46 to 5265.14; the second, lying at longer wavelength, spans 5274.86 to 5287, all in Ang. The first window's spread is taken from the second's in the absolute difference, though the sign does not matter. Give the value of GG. 0.99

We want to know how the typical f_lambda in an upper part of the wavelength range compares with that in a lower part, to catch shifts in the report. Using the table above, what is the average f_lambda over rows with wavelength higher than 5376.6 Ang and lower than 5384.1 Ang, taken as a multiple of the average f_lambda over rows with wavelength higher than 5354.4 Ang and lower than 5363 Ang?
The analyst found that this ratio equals 1.00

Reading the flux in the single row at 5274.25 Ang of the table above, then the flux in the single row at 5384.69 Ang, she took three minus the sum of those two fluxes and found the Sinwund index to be -18.6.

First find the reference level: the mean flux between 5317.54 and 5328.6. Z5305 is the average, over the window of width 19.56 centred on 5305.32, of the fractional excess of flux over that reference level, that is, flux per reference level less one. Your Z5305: 0.026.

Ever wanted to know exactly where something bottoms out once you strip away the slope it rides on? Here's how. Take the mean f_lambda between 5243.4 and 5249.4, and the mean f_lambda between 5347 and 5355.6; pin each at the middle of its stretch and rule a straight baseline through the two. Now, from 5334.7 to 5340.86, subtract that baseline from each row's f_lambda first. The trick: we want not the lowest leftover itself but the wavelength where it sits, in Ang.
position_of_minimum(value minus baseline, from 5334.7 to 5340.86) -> 5335.32 Ang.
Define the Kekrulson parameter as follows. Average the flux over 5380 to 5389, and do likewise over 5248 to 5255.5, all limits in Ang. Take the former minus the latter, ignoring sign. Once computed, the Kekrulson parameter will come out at 0.82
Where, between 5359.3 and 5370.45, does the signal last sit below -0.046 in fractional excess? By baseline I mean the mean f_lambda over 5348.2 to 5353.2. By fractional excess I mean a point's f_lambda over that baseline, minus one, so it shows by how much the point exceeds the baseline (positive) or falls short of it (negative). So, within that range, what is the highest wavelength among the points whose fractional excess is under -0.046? 5369.83 Ang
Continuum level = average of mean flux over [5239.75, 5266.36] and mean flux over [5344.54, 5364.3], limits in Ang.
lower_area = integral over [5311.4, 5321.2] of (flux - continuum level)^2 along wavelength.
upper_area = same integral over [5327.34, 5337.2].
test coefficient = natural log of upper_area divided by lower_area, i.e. 1.3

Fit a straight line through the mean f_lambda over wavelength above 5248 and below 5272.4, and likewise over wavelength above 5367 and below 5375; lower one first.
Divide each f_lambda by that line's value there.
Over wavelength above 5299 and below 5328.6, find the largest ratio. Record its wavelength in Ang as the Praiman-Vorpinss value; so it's 5308.36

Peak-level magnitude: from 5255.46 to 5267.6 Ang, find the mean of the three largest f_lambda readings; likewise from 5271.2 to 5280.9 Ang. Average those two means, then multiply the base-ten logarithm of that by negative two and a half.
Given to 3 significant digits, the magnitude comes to -2.61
